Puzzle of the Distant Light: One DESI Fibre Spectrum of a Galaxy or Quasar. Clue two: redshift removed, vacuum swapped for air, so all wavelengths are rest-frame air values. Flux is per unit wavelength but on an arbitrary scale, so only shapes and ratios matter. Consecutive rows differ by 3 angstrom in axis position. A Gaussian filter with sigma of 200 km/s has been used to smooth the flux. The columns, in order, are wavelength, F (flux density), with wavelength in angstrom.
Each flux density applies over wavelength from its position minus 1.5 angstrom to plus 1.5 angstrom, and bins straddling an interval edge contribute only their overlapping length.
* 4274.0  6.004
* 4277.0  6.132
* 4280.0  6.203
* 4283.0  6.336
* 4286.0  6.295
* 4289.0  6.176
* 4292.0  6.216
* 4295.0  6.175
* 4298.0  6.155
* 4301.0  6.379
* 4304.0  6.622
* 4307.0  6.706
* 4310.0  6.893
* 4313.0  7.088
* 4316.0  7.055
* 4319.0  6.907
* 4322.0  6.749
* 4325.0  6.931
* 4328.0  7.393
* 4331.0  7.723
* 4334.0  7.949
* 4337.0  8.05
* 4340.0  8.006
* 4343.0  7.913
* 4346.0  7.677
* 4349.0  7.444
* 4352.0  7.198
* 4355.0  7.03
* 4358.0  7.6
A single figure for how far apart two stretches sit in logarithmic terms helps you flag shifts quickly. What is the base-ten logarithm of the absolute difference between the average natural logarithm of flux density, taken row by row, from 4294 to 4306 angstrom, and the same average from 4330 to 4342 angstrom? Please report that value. -0.65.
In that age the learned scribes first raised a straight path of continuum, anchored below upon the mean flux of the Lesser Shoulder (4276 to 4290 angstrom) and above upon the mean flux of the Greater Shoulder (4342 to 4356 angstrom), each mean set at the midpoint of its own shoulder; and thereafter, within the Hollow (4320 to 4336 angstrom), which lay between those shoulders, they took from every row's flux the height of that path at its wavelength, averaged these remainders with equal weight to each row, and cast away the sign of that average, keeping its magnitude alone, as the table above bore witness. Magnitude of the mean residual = 0.29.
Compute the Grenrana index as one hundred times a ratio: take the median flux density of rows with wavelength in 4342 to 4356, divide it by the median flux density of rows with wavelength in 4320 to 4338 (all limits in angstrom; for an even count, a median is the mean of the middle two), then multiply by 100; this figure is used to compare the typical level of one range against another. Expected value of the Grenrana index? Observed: 98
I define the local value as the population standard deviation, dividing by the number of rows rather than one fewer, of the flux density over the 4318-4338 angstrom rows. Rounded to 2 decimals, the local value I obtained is 0.49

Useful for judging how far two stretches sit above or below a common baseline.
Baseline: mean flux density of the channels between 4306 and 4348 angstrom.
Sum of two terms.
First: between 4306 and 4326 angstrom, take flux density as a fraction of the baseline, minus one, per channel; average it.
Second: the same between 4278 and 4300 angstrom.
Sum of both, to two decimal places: -0.22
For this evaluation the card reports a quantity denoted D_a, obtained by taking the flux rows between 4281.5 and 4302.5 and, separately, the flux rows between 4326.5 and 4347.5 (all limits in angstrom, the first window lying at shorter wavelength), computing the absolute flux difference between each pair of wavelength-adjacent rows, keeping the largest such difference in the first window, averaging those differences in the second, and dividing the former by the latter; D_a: 1.3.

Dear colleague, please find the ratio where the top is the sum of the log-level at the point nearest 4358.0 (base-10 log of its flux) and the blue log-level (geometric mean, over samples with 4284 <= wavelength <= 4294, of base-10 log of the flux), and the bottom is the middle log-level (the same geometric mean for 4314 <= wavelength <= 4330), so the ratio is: 1.98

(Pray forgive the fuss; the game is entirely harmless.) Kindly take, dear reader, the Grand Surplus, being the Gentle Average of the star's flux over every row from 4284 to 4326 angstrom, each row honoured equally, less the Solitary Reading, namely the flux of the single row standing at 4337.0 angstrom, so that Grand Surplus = -1.5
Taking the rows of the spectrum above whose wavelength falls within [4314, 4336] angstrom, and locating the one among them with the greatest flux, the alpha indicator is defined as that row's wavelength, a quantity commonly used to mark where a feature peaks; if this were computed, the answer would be 4334.0 angstrom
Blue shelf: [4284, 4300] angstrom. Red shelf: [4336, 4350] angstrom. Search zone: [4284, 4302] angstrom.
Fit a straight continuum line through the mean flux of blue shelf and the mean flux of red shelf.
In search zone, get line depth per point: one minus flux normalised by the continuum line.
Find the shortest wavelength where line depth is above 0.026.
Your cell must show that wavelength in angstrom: 4298.0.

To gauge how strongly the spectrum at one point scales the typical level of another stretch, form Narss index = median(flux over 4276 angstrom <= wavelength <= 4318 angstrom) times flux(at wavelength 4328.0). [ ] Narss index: 46.7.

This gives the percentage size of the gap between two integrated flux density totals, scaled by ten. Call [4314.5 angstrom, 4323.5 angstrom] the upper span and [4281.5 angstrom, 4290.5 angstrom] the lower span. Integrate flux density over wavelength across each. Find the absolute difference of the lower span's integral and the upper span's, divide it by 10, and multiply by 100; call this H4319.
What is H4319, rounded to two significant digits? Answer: 57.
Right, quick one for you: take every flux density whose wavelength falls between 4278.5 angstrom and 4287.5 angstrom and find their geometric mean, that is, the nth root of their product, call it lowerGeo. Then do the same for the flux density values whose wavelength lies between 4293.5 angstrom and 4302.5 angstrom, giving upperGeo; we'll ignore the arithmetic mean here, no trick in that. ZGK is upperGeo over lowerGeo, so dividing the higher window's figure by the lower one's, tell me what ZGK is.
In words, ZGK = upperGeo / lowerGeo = 0.99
